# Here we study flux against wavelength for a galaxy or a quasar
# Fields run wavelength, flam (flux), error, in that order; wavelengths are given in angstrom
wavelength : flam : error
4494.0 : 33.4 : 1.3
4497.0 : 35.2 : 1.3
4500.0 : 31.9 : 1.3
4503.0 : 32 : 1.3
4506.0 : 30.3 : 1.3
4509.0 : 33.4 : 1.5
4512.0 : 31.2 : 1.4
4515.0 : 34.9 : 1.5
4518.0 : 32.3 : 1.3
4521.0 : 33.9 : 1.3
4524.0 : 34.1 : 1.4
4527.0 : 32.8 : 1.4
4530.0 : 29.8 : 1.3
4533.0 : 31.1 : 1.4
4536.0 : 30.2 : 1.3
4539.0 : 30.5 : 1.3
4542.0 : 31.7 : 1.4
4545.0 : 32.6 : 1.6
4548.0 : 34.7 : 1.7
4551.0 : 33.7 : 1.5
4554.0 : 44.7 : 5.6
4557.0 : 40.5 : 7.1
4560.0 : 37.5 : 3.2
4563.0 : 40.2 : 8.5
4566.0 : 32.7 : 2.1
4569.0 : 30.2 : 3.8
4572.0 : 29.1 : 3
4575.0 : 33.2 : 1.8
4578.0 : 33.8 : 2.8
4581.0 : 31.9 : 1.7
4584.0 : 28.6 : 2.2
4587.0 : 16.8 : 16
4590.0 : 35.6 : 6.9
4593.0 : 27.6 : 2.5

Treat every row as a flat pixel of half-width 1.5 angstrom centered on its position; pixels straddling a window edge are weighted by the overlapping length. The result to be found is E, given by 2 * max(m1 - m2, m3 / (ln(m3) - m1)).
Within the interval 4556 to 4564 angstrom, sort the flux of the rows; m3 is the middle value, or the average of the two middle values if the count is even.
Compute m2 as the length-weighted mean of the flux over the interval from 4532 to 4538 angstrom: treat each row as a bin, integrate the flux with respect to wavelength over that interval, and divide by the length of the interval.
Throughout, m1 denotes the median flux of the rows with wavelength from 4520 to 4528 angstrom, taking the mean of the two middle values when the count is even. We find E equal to 7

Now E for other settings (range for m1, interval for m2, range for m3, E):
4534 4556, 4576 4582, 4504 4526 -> -1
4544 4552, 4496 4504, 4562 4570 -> 1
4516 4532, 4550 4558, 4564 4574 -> -2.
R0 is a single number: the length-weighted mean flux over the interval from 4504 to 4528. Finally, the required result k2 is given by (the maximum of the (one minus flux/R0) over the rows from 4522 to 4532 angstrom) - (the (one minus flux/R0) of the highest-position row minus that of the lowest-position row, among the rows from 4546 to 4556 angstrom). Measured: 0.40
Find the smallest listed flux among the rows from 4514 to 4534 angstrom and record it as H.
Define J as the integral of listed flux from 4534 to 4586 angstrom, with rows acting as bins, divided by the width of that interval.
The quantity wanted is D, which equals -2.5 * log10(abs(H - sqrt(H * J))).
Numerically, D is -0.69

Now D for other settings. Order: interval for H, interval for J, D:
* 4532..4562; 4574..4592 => 1.82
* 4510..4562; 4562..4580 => -0.47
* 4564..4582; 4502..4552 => -0.48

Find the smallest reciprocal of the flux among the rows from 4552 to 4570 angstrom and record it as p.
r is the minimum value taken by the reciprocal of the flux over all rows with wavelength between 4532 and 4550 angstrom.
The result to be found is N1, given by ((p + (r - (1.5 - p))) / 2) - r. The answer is -0.742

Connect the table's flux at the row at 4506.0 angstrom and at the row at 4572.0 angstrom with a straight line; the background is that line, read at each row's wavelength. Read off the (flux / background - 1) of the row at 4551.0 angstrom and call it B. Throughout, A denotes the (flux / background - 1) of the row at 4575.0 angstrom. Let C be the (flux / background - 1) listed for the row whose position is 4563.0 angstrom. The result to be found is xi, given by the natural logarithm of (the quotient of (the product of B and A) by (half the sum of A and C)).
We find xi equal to -2.5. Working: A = 0.14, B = 0.143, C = 0.4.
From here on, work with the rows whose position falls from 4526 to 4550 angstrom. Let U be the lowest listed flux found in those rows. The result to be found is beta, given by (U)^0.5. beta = 5.46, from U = 29.8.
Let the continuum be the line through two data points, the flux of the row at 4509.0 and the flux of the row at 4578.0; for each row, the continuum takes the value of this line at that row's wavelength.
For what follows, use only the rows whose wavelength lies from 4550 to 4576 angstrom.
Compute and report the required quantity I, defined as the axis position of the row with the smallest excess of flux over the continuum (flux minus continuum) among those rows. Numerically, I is 4572.0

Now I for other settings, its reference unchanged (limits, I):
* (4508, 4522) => 4512.0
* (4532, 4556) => 4536.0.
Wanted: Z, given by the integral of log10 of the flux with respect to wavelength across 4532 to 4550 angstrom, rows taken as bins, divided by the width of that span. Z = 1.503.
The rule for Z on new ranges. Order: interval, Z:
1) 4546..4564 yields 1.581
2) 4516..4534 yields 1.511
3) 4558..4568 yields 1.562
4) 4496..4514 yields 1.509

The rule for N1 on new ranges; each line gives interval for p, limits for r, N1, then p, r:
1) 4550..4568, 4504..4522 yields -0.742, 0.022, 0.0287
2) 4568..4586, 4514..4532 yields -0.735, 0.030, 0.0287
